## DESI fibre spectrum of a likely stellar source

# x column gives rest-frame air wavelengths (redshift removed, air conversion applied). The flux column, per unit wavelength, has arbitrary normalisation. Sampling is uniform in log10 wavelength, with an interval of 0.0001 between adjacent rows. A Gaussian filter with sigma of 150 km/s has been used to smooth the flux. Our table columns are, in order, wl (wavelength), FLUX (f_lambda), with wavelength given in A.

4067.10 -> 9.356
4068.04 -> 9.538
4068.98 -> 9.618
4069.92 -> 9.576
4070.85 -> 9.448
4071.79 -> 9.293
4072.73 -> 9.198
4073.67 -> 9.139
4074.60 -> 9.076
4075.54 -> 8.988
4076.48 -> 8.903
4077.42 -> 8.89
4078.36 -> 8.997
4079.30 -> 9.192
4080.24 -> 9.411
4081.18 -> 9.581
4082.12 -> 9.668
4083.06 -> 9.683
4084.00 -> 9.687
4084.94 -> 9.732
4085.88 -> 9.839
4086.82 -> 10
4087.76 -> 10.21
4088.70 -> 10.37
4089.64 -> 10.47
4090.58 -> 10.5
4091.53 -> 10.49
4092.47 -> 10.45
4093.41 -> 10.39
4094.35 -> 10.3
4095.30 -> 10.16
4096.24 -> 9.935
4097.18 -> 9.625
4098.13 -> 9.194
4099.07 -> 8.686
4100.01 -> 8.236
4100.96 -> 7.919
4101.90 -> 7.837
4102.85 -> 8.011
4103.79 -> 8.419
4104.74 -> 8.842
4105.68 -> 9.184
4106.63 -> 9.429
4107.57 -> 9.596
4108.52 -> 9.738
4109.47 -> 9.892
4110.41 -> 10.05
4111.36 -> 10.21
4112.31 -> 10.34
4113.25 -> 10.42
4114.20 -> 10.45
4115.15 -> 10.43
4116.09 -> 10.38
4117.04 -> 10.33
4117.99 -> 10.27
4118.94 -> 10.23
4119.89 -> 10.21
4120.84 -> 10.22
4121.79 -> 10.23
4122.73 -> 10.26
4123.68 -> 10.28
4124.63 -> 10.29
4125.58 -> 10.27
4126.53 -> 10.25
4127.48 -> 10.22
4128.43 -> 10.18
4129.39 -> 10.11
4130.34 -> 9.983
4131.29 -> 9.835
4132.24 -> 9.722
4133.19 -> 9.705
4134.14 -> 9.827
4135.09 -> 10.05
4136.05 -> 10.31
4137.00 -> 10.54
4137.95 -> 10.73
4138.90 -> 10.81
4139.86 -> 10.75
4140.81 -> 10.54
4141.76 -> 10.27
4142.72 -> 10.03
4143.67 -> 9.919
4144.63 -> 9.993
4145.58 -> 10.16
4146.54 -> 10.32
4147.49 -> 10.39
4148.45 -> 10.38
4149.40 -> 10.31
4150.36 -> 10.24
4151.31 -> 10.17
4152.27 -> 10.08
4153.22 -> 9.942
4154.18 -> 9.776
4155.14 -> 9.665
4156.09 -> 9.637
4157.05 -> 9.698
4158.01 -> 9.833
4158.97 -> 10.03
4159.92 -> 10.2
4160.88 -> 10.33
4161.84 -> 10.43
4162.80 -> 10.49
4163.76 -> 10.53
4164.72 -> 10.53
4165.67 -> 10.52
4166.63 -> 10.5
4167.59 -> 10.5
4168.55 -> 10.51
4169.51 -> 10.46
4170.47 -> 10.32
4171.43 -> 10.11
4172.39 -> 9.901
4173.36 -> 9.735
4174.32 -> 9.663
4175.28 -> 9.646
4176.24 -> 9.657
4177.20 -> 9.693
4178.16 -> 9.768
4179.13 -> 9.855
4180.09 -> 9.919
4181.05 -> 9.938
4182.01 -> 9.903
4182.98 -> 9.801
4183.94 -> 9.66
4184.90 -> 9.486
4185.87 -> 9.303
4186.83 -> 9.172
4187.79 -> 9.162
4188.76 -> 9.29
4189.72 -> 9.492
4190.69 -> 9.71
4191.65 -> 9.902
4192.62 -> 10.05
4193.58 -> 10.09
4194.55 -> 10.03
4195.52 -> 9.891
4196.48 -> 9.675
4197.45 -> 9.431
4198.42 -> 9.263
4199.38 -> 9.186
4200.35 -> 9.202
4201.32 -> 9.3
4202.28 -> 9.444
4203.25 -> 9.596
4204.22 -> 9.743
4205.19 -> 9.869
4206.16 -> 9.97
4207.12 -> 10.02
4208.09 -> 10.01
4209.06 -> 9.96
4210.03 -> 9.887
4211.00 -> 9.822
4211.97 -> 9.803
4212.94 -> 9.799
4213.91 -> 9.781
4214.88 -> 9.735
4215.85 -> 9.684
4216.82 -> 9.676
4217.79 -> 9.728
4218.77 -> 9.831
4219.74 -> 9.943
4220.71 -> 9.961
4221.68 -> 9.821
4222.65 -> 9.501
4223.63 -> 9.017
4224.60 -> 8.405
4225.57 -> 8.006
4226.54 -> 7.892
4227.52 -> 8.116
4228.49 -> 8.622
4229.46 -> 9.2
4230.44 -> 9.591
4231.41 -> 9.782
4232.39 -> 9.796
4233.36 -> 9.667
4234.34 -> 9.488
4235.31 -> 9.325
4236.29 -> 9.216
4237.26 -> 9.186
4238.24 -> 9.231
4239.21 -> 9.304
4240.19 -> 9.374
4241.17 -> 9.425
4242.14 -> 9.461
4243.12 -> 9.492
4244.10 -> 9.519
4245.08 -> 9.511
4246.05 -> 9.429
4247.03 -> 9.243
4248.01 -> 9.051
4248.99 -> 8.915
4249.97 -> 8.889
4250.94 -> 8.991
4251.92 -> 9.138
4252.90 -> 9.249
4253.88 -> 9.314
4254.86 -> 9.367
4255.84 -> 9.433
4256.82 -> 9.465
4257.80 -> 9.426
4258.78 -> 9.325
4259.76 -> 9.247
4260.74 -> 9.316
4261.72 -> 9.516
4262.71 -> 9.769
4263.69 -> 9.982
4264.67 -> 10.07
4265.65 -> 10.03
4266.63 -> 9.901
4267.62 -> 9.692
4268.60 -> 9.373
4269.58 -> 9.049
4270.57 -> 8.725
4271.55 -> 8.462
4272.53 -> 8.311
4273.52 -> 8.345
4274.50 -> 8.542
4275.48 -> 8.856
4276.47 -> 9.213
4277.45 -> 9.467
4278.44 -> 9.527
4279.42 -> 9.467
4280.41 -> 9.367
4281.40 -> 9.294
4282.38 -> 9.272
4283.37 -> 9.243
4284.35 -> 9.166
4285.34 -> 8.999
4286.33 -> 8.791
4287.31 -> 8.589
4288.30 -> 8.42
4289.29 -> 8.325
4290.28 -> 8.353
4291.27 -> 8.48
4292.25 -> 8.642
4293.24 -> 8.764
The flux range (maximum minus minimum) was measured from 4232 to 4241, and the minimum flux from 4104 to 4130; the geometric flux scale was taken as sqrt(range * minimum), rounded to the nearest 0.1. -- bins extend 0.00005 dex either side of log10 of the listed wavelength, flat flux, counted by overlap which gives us 2.3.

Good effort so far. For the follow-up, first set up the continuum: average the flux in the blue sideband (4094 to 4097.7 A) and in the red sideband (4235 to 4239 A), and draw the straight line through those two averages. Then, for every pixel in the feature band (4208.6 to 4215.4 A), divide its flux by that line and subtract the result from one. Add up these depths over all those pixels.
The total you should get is -0.34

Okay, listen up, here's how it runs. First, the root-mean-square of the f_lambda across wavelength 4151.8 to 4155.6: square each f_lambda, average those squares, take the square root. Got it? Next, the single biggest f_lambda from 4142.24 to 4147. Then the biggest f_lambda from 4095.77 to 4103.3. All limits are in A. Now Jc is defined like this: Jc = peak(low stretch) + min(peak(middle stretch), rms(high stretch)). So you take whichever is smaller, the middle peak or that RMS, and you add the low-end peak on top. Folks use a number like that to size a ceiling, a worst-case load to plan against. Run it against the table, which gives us 19.8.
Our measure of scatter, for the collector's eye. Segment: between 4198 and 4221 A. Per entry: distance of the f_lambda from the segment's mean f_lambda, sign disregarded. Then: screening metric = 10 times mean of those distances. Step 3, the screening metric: 2.0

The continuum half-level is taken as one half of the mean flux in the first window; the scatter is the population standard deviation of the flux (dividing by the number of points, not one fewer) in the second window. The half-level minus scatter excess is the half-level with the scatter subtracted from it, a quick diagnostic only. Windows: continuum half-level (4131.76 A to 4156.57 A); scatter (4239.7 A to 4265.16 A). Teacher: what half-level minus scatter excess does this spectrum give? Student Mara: 4.81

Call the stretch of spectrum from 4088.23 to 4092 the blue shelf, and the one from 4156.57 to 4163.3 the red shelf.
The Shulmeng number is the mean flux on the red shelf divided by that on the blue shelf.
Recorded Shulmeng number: 0.97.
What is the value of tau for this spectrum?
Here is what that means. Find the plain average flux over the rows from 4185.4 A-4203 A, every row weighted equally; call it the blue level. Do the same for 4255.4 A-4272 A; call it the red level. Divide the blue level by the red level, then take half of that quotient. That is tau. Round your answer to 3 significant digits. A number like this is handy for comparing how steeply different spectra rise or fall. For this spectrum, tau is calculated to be 0.504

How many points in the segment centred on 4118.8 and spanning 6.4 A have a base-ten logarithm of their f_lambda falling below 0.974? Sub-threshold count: 0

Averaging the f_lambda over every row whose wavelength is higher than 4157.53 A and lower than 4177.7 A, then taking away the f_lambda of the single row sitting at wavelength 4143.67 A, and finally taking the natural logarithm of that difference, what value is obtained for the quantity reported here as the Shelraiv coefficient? -1.4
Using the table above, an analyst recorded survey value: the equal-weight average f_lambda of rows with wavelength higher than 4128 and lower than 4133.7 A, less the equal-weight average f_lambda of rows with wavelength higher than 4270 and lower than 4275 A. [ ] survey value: 1.4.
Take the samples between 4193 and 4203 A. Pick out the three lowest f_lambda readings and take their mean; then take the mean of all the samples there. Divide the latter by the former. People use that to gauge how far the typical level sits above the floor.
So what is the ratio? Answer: 1.04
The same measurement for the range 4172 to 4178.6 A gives 1.01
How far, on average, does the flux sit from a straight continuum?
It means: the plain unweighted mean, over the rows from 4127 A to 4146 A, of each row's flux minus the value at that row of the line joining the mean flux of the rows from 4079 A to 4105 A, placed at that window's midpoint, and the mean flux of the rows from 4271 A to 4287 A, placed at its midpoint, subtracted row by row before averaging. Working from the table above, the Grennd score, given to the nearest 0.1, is 0.8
